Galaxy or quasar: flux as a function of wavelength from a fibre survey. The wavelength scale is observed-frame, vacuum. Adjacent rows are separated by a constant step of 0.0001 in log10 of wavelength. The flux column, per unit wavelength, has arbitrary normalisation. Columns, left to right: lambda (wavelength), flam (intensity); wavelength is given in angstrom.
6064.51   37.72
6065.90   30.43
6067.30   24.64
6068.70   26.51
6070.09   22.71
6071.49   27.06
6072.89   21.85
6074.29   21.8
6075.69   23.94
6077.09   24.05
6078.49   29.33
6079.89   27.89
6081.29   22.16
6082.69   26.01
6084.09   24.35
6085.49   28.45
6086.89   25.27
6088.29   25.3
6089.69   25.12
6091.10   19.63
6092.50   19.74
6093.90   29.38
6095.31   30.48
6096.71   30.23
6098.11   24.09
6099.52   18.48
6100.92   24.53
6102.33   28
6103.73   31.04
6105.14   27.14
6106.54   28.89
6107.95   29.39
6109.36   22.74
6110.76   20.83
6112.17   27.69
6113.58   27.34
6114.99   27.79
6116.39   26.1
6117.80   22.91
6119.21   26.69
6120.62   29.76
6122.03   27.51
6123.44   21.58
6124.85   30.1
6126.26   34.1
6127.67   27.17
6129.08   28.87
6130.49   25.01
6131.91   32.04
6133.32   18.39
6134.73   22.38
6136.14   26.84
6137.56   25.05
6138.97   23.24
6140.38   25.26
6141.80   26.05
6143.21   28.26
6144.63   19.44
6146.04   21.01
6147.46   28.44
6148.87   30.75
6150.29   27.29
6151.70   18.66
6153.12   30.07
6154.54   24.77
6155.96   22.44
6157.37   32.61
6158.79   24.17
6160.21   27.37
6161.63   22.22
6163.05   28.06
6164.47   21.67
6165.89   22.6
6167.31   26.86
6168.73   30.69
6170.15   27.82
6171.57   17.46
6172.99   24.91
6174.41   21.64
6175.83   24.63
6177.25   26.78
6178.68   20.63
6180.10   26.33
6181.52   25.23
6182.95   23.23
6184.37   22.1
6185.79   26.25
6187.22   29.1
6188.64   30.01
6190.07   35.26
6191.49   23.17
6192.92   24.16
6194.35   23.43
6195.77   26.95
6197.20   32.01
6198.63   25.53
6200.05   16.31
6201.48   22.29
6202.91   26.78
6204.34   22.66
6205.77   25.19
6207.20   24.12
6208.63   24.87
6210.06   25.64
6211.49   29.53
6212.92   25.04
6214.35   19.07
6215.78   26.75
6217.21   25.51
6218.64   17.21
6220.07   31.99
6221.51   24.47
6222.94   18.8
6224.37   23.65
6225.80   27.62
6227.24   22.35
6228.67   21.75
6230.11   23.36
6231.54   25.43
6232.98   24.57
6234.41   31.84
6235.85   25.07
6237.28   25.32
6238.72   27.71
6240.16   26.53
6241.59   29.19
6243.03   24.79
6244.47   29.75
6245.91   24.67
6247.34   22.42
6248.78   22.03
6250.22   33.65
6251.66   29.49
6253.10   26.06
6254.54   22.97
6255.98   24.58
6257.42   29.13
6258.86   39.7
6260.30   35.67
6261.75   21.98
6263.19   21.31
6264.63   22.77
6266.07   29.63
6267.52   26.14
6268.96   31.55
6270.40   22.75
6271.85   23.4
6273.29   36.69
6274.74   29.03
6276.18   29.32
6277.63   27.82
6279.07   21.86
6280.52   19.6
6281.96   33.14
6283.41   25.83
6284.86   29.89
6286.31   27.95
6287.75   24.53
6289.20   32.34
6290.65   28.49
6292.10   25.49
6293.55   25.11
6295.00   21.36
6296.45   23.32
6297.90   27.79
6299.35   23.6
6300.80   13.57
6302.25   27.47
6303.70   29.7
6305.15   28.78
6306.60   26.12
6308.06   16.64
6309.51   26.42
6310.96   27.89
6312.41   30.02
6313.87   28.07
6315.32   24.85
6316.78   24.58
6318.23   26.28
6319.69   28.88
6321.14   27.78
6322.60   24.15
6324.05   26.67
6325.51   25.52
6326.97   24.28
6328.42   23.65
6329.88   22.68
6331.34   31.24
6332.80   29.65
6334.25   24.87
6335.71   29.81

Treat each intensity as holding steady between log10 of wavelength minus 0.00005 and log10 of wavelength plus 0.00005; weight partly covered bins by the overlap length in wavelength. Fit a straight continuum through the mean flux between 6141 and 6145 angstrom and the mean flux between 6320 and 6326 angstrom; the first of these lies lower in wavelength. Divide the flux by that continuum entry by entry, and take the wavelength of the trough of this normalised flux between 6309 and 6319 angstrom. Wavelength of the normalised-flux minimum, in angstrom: 6316.78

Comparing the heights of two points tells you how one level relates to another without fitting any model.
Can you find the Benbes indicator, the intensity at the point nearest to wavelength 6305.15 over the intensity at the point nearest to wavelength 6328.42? 1.2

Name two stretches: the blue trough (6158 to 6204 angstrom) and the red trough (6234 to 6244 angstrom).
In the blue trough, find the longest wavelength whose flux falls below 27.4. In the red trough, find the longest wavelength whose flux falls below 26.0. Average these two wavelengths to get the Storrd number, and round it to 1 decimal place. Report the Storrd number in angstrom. 6223.0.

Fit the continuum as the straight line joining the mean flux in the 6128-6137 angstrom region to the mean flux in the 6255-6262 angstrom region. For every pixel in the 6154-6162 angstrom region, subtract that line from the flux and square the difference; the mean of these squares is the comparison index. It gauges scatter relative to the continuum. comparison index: 14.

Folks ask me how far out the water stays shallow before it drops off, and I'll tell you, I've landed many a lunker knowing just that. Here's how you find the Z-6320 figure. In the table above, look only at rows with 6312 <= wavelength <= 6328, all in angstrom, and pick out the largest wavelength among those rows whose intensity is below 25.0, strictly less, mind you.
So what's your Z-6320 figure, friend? 6326.97 angstrom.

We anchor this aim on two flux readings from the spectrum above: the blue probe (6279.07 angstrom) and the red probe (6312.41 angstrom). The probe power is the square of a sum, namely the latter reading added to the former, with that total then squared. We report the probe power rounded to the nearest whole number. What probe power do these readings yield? 2692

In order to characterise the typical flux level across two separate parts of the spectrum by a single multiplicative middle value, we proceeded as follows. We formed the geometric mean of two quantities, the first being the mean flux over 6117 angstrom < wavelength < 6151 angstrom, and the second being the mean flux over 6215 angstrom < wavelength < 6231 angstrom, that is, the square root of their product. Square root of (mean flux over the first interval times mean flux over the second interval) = 25.0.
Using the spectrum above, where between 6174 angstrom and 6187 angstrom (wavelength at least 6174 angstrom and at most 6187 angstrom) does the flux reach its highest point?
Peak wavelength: 6177.25 angstrom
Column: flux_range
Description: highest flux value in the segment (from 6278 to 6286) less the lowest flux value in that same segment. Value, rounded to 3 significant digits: 13.5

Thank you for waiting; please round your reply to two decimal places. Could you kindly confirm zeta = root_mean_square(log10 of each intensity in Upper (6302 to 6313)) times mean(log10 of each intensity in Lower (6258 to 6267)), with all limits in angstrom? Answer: 2.05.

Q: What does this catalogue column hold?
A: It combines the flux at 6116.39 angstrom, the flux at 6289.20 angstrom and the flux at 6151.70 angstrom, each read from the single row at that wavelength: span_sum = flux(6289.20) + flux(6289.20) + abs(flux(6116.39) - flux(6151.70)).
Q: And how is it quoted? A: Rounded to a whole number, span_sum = 72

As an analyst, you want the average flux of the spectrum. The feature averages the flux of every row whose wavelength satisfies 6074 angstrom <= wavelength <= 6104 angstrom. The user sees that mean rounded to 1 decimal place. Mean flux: 25.4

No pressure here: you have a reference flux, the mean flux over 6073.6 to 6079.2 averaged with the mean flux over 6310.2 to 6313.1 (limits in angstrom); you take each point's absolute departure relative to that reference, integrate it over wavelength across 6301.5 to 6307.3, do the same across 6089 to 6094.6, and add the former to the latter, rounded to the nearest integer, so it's 35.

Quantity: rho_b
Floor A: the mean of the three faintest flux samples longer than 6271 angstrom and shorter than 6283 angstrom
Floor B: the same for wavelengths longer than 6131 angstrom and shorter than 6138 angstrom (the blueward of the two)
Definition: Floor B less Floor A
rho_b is 0.3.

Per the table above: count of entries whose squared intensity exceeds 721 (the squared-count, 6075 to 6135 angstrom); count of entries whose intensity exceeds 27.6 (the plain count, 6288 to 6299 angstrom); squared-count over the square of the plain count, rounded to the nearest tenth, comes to 2.3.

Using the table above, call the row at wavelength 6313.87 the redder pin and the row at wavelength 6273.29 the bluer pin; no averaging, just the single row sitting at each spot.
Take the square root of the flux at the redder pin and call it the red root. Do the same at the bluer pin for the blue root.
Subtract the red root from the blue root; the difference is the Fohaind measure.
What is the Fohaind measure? 0.76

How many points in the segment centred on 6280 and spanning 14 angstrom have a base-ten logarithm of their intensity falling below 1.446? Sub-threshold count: 4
